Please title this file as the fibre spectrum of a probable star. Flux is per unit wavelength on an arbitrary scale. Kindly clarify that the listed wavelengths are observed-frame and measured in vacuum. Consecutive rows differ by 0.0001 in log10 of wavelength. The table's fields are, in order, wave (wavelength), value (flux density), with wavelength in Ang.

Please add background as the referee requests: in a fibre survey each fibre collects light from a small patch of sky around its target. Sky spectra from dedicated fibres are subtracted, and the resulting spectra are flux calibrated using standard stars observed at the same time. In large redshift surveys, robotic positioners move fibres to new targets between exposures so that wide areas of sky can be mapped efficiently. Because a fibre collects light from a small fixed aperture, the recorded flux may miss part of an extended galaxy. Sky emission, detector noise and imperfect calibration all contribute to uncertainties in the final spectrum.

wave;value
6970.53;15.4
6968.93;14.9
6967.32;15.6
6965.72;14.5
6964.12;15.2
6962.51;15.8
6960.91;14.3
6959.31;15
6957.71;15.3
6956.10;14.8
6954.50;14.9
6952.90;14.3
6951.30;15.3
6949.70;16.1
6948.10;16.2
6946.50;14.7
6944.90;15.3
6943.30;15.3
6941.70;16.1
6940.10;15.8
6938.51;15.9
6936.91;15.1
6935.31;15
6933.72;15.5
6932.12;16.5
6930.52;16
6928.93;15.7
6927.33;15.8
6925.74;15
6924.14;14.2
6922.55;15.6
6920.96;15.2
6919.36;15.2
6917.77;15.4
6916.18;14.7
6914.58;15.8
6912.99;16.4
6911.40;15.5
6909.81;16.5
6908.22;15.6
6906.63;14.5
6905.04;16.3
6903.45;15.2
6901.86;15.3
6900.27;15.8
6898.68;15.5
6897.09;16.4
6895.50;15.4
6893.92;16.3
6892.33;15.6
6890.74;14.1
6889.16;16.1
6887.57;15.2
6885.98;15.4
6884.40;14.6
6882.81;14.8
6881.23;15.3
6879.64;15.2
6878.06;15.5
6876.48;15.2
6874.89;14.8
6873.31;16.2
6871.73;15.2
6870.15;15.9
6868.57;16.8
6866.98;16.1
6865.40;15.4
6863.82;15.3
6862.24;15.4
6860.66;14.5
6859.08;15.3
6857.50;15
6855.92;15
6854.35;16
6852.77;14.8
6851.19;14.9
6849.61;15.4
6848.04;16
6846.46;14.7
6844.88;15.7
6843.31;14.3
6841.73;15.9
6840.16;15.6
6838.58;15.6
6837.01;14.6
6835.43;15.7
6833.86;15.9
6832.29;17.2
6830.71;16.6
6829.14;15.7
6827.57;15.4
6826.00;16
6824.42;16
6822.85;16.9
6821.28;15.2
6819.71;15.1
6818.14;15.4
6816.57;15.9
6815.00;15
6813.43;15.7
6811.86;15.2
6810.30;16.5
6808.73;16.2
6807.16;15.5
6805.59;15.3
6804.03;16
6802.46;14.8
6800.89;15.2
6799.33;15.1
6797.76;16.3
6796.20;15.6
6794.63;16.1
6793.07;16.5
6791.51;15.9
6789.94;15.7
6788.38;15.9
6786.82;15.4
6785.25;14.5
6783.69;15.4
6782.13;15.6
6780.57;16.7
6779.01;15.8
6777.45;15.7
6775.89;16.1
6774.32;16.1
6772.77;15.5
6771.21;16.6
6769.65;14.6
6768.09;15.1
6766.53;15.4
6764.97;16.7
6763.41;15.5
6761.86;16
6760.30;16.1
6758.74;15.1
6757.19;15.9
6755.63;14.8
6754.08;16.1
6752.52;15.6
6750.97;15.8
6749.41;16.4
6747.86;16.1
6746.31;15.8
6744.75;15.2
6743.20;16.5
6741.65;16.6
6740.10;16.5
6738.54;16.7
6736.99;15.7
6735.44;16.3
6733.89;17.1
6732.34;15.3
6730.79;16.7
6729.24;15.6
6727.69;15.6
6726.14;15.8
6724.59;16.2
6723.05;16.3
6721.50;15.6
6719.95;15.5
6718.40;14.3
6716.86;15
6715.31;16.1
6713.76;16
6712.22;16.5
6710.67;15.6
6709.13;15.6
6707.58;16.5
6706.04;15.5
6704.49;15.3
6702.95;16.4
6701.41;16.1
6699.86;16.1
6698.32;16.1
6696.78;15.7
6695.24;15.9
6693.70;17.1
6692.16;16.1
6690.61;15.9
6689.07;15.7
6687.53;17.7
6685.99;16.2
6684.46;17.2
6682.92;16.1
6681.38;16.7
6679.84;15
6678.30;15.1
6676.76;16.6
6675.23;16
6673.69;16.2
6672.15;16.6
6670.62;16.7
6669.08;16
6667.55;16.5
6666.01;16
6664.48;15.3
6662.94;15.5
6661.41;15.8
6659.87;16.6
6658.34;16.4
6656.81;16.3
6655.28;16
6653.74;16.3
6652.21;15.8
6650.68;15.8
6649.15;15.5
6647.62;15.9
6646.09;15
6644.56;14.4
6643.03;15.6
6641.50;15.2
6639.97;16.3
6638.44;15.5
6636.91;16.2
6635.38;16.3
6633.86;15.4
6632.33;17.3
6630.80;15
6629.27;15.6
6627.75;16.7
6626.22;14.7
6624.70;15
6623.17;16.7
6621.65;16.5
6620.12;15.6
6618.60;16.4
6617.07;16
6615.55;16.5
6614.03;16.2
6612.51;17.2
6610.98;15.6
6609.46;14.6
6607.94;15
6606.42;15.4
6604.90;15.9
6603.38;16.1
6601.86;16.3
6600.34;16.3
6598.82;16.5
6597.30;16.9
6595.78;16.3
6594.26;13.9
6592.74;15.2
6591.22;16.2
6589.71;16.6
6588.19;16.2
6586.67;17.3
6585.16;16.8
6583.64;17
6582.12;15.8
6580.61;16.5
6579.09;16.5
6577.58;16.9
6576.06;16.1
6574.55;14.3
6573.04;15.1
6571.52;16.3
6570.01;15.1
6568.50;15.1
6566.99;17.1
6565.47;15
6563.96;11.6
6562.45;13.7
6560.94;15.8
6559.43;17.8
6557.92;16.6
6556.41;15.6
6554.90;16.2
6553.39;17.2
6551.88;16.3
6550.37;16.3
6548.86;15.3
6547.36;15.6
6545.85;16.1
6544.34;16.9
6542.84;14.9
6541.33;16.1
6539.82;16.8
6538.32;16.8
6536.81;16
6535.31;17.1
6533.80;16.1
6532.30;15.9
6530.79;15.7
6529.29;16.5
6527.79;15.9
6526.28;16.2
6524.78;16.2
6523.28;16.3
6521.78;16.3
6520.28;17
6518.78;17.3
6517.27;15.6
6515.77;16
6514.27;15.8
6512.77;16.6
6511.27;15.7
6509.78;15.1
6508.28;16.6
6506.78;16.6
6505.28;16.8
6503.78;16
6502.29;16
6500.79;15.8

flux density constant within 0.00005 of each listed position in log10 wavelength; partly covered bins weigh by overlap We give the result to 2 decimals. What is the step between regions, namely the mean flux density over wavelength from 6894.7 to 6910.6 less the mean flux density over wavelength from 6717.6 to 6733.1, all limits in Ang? -0.04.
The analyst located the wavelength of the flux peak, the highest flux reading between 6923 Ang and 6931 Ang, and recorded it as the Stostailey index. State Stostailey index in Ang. 6930.52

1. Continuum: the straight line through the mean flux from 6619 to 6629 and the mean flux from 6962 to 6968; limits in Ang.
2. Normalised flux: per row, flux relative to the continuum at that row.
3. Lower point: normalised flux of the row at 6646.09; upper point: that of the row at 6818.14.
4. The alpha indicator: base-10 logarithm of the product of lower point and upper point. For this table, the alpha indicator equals -0.027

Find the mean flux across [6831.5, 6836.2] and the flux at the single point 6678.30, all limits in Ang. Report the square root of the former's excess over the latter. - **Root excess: 1.1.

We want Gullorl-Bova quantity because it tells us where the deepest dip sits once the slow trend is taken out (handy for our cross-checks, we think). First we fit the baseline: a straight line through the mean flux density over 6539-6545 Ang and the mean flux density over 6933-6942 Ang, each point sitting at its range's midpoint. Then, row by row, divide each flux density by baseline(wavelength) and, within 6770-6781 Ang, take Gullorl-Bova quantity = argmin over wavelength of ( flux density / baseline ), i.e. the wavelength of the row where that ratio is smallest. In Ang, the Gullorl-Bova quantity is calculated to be 6772.77 Ang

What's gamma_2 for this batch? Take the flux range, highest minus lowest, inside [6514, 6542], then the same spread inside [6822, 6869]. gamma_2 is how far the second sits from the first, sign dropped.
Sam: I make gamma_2 1.2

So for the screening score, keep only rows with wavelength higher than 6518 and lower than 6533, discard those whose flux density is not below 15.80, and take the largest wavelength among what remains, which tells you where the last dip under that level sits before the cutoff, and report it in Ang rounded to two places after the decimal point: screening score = 6530.79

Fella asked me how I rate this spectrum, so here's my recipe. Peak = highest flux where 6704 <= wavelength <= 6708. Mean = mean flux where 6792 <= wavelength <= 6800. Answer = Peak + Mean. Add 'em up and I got 32.4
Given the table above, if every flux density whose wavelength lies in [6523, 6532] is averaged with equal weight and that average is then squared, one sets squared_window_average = 260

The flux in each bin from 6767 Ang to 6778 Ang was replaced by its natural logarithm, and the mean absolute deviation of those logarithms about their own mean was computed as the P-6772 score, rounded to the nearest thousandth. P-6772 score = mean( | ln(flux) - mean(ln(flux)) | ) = 0.033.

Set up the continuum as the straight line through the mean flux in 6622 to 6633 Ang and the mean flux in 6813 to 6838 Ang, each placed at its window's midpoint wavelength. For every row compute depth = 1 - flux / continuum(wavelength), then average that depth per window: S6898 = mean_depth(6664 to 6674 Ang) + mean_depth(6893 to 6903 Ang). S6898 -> -0.025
